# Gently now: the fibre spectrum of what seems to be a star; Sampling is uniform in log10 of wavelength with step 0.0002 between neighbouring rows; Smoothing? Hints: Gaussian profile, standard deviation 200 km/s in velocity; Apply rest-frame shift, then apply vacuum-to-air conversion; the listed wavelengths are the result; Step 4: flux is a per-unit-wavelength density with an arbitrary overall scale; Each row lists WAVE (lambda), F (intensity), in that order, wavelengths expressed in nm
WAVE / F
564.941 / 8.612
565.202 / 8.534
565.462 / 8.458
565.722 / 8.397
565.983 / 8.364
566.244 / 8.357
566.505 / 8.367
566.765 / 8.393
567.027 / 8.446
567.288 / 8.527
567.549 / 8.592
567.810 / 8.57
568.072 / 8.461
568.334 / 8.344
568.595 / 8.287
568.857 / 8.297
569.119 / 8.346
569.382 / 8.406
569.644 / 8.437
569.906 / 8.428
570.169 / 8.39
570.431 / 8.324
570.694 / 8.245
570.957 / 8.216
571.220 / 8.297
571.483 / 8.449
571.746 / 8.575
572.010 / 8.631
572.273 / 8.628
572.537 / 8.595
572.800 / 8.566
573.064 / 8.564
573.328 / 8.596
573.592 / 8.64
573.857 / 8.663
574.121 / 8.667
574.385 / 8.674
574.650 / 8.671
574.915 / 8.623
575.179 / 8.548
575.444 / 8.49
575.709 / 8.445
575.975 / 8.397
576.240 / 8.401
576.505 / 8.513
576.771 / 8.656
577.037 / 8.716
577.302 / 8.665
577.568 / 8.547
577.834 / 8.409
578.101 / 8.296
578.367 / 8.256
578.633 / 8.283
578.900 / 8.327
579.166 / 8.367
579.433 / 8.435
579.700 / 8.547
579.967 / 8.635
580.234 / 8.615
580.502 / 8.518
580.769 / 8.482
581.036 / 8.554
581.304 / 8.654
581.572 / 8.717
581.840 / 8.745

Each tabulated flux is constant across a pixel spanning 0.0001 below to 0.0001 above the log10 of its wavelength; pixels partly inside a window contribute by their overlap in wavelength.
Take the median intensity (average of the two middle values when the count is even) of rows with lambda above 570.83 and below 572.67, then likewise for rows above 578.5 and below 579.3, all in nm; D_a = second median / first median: 0.97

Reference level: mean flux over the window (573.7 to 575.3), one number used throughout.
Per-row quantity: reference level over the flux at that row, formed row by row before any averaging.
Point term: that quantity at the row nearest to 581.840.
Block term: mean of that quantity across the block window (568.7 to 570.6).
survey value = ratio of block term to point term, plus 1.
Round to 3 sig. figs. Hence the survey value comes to 2.04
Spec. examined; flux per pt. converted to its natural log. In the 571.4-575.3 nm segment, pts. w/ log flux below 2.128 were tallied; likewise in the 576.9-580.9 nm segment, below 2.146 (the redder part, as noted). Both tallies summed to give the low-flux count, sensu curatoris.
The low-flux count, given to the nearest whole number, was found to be 11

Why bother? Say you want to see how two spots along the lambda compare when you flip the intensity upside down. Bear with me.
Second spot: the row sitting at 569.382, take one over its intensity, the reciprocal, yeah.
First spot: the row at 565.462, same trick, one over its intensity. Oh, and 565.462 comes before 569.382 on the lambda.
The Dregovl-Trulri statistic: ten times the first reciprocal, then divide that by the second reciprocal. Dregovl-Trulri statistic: 9.9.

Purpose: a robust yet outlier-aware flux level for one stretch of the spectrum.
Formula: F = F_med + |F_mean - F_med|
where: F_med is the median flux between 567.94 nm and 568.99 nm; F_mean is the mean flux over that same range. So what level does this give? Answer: 8.35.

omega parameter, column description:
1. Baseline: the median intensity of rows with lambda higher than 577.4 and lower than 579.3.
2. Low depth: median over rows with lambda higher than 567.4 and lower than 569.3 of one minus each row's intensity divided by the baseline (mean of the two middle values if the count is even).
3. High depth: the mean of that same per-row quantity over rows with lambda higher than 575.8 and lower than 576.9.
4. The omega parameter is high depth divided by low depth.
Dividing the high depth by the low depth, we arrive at 9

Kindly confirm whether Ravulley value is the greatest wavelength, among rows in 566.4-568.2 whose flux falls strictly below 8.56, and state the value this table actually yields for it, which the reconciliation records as 568.072 nm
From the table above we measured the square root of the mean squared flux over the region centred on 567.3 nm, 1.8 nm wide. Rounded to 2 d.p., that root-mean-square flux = 8.48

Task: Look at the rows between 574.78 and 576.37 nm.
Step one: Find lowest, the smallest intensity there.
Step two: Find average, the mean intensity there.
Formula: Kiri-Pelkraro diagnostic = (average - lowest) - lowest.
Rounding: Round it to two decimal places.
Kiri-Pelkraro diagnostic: -8.31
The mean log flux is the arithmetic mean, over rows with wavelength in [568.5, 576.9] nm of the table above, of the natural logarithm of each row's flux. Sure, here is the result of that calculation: 2.14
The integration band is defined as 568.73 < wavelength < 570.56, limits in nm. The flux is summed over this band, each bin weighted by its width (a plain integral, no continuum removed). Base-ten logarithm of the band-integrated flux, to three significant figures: 1.19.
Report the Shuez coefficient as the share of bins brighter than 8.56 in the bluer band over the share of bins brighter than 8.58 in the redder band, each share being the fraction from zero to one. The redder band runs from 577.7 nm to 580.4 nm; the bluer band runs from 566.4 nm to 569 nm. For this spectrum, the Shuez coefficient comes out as 1.0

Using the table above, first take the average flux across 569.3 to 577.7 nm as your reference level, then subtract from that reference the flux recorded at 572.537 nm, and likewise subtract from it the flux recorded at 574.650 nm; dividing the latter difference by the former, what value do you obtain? 2.0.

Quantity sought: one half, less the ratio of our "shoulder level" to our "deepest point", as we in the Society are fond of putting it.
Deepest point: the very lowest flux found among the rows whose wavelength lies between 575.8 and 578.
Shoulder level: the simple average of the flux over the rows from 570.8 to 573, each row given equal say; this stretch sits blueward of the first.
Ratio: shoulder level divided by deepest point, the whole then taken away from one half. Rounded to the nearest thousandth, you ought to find -0.512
